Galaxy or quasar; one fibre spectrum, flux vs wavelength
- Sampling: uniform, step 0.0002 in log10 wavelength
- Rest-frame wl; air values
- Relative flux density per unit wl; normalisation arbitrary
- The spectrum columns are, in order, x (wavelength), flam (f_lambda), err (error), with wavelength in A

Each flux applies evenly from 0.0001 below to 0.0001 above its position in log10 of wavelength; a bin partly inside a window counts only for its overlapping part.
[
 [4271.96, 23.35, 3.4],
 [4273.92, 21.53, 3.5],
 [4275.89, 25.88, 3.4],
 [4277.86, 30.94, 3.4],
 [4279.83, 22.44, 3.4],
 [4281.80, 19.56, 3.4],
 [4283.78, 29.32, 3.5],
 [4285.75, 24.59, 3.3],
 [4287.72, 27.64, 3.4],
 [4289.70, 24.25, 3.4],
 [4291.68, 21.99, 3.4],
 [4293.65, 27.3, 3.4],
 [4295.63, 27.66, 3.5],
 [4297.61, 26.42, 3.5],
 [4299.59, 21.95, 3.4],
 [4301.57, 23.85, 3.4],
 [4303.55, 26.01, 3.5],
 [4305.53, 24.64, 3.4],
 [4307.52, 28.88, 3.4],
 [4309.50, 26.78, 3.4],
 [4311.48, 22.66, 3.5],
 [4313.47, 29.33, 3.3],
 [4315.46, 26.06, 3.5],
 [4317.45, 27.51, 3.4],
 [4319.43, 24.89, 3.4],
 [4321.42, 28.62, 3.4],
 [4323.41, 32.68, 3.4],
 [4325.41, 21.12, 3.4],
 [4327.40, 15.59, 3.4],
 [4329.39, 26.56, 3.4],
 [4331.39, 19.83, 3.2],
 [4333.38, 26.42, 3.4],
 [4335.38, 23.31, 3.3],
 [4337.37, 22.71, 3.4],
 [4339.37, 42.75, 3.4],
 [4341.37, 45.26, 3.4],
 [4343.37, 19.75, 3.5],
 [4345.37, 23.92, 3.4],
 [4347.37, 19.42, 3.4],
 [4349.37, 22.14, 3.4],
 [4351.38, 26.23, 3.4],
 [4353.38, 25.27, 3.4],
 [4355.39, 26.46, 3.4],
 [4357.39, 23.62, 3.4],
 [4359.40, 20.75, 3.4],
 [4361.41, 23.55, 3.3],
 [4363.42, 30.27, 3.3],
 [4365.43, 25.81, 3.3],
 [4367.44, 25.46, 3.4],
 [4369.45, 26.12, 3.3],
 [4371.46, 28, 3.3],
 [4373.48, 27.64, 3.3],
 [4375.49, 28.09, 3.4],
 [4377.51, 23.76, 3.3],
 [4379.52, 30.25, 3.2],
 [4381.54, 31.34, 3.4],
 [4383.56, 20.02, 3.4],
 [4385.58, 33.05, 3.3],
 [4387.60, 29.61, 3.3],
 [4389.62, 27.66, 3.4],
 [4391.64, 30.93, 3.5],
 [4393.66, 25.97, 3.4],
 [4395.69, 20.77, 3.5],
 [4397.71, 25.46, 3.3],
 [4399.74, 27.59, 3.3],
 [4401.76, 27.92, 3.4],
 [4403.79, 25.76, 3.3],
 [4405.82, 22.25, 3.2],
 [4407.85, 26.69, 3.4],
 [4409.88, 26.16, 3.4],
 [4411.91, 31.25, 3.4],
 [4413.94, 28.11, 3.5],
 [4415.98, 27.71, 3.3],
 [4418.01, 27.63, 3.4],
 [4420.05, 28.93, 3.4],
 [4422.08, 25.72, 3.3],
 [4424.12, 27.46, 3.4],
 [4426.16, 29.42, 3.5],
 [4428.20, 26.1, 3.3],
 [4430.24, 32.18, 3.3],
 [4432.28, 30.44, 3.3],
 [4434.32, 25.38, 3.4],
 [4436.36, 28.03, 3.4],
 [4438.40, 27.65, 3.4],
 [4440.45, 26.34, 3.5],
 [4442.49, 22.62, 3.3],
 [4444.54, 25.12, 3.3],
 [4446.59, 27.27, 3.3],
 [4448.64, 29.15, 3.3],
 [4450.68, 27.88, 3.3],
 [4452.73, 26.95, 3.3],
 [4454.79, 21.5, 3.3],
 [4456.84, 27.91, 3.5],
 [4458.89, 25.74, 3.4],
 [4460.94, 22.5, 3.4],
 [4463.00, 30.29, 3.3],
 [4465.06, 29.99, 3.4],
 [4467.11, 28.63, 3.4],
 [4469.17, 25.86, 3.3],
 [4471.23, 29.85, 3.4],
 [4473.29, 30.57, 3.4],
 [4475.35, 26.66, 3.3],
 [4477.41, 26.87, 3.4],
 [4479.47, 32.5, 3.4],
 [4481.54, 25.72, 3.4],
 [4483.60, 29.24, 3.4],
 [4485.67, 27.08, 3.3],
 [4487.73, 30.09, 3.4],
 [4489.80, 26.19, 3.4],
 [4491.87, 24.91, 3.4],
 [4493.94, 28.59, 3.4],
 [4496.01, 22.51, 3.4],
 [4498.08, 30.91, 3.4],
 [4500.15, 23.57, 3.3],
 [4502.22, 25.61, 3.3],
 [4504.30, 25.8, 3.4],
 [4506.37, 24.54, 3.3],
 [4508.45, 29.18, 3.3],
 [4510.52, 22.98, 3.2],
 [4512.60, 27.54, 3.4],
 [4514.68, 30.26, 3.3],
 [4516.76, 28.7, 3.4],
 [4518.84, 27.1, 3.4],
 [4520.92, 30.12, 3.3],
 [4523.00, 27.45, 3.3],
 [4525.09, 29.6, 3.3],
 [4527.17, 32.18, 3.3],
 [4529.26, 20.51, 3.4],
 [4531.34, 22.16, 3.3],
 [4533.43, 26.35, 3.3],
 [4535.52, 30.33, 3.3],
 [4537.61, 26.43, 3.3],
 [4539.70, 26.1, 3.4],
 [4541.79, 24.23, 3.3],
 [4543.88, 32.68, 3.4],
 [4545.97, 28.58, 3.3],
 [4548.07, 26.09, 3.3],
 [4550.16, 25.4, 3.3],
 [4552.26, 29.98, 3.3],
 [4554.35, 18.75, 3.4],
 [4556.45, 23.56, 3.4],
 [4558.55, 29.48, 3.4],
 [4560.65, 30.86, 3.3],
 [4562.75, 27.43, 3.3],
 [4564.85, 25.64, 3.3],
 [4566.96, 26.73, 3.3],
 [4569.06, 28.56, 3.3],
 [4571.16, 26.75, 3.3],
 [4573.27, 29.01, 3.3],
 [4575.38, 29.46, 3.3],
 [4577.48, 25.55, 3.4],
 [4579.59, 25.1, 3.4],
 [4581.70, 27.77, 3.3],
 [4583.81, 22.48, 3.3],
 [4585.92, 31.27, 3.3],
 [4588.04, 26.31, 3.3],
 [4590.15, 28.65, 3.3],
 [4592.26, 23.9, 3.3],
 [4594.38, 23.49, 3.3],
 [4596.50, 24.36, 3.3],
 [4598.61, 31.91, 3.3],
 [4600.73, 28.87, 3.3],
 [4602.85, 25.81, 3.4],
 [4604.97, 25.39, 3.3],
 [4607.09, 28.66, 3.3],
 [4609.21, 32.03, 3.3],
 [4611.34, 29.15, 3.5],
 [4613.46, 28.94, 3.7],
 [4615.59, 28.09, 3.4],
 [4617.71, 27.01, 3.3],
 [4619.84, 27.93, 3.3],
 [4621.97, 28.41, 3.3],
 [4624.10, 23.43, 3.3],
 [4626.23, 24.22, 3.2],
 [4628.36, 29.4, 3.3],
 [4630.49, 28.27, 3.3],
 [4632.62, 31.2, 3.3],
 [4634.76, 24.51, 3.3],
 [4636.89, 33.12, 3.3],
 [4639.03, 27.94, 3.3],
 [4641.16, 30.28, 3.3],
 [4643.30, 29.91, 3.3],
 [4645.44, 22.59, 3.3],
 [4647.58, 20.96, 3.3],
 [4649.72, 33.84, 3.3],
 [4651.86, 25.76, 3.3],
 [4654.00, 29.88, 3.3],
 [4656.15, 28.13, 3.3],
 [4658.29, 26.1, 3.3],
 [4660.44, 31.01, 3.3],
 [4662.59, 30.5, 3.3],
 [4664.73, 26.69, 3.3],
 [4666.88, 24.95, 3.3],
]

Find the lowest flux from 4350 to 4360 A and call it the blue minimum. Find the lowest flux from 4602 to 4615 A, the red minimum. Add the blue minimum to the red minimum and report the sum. 46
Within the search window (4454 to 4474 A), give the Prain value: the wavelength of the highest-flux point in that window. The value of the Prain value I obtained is 4473.29 A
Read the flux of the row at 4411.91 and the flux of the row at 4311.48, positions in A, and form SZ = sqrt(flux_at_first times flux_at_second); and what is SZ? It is 26.6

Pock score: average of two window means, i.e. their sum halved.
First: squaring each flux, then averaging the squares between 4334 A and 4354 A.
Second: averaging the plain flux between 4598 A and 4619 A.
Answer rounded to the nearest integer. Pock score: 419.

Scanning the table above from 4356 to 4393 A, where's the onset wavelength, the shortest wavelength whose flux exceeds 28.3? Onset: 4363.42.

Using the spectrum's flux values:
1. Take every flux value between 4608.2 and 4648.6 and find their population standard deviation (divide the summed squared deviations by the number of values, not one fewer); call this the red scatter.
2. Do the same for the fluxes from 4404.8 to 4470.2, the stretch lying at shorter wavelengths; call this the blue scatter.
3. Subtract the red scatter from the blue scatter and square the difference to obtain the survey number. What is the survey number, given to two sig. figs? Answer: 0.44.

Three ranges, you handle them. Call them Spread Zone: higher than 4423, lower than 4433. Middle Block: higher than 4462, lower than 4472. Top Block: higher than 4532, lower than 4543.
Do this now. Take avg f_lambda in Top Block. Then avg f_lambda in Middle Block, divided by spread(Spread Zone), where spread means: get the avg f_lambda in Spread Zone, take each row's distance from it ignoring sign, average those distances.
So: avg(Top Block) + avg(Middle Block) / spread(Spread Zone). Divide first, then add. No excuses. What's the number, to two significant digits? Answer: 42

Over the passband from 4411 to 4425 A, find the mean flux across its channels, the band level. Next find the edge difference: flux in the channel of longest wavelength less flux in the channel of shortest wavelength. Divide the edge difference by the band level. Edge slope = -0.13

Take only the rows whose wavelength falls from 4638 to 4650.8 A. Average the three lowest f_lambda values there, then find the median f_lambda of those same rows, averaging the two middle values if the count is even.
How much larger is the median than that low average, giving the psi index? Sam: 5.1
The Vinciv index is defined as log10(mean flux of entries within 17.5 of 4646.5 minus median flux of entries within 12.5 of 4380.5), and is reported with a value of -0.5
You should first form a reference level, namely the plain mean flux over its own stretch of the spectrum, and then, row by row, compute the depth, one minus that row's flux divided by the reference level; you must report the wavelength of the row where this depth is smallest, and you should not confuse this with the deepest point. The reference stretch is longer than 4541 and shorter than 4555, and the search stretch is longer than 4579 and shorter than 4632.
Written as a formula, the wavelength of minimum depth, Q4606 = 4609.21 A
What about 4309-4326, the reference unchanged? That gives 4323.41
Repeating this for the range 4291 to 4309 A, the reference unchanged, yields 4307.52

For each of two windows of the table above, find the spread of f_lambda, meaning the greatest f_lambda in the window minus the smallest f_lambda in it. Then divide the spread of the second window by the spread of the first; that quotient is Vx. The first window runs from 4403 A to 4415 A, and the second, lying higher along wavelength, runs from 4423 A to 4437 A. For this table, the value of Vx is 0.8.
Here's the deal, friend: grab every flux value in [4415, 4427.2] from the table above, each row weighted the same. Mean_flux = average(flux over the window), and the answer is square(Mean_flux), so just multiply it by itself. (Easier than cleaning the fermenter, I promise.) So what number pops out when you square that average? 773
